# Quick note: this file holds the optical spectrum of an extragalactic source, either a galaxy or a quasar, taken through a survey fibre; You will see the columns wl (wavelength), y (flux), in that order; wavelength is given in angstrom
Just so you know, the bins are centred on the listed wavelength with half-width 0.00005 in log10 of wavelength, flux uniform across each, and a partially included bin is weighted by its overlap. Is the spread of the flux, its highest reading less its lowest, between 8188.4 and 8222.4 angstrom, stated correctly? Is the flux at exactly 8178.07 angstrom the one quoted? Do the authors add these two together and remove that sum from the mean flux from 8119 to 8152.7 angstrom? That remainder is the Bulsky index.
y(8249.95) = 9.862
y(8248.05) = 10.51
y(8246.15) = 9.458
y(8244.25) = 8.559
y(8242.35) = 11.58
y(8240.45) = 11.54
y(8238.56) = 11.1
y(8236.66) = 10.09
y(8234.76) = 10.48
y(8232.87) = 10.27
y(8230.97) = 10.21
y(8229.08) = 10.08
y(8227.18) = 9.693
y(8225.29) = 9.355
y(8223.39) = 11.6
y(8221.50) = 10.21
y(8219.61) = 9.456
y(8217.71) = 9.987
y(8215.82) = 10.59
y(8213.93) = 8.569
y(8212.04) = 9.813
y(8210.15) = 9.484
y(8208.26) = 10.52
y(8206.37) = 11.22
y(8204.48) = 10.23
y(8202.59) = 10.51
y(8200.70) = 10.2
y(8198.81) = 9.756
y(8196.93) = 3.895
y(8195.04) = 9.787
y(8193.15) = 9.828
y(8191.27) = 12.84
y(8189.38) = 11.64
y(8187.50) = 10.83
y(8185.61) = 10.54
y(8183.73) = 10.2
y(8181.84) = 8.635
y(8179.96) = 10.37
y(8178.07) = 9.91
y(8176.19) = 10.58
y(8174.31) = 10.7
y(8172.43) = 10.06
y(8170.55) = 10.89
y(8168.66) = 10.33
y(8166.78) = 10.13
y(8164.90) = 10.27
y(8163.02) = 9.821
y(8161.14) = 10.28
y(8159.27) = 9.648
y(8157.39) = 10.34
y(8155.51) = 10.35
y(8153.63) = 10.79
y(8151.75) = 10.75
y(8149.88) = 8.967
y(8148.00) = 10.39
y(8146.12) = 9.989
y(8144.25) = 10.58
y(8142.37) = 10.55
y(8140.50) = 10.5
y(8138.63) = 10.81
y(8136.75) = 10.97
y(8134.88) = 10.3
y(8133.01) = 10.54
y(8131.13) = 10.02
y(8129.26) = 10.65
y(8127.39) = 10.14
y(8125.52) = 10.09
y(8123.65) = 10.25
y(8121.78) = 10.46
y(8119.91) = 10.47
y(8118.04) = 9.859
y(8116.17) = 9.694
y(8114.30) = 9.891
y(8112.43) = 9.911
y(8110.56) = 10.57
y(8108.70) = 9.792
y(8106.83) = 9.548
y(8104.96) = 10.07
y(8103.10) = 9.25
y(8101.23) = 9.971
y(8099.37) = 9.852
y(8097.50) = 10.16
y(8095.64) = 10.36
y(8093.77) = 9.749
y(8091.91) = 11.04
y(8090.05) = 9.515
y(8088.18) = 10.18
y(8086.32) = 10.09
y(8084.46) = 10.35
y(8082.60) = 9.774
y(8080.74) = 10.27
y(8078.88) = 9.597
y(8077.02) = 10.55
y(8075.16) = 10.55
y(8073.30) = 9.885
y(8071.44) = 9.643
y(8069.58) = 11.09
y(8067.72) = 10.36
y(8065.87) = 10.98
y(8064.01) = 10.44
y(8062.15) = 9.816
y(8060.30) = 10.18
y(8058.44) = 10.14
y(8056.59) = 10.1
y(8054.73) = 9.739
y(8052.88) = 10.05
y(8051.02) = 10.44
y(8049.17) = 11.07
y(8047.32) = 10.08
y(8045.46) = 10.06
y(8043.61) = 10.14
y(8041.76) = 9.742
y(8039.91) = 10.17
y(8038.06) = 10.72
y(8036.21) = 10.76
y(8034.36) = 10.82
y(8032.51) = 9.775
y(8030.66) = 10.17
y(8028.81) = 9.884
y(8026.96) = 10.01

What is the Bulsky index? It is -8.5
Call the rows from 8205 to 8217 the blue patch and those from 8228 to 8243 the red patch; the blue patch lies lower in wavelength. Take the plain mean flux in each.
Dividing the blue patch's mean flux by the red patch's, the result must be 0.94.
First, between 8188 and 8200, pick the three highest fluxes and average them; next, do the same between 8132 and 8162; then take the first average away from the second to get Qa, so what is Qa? -0.6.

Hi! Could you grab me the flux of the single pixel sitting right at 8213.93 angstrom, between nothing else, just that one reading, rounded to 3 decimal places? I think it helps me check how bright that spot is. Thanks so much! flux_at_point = 8.569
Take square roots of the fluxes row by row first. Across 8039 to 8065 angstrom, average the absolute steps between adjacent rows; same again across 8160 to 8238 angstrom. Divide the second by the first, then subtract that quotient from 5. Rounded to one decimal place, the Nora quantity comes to 2.0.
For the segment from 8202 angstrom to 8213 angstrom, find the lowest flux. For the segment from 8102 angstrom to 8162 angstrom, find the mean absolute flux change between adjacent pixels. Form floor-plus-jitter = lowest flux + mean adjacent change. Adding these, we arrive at 9.9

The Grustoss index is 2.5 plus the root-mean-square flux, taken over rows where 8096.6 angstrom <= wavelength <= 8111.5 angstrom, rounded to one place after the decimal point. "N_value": 12.4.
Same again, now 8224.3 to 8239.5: 12.7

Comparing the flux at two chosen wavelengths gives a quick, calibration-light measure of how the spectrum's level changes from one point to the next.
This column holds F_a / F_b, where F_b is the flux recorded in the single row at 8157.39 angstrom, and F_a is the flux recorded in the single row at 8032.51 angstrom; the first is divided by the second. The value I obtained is 0.95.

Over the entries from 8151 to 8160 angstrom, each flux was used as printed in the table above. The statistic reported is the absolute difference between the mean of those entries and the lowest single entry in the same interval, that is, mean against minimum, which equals 0.7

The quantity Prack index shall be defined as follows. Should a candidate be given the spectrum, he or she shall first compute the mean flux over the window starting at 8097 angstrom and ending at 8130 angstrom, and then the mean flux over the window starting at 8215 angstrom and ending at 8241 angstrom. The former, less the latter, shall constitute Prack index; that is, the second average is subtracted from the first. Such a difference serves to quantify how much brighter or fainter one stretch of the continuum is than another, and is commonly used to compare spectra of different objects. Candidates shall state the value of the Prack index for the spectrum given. -0.3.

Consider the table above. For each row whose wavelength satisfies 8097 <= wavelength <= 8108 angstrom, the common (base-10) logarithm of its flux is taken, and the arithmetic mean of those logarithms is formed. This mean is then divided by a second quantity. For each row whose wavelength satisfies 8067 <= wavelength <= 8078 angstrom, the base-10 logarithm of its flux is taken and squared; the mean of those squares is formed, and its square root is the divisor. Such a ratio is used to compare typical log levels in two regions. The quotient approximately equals 0.98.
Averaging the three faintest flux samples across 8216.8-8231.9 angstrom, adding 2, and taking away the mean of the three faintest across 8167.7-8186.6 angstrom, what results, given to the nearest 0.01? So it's 1.97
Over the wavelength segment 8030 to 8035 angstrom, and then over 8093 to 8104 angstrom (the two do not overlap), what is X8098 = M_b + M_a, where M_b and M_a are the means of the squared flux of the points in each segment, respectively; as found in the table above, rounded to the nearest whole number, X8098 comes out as 203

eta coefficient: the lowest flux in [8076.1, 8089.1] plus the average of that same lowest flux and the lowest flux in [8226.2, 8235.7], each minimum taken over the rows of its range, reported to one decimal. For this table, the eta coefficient 19.2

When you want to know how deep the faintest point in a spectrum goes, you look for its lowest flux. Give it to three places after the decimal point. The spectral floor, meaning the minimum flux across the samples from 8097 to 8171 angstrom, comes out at 8.967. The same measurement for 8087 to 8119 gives 9.250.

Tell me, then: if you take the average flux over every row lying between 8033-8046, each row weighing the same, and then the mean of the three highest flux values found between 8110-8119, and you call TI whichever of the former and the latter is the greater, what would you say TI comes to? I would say 10.3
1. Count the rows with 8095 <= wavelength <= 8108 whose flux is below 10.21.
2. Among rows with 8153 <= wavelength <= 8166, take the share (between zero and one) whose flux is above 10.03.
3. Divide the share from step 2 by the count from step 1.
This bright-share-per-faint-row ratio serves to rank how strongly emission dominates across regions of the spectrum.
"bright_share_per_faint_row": 0.119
